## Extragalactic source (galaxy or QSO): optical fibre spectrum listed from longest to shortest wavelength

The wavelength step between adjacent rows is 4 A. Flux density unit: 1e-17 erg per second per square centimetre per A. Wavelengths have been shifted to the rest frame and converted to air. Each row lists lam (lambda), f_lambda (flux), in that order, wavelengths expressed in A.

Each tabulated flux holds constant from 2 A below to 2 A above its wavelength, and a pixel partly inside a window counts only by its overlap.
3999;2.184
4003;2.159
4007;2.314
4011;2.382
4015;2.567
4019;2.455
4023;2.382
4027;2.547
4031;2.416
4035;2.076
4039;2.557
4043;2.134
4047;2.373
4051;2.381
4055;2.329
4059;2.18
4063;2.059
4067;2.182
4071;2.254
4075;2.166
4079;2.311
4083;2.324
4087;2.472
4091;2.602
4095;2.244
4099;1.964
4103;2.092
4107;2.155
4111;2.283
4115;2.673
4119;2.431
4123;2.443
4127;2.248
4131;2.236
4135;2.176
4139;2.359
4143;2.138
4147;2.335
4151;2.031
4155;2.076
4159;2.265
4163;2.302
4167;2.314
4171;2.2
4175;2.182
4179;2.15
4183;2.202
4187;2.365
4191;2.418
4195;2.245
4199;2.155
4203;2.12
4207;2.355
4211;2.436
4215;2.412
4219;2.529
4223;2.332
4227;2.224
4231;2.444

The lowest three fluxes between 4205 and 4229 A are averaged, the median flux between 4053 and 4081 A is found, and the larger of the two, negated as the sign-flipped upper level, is -2.30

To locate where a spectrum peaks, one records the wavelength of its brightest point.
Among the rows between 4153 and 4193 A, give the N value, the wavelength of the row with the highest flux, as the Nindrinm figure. 4191 A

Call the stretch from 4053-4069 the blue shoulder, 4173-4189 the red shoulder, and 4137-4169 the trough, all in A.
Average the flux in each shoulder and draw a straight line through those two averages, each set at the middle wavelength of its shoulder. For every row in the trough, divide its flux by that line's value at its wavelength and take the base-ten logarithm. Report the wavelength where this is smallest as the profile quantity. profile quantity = 4151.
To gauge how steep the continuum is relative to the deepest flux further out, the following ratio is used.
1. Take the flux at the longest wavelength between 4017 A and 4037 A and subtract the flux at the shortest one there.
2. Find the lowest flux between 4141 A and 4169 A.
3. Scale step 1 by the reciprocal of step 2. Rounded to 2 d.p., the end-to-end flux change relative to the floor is -0.19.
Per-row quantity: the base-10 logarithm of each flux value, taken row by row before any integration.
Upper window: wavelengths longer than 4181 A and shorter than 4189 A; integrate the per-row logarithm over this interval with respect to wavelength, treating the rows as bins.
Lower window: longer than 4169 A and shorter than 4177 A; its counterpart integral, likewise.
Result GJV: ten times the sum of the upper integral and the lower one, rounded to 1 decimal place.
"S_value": 55.9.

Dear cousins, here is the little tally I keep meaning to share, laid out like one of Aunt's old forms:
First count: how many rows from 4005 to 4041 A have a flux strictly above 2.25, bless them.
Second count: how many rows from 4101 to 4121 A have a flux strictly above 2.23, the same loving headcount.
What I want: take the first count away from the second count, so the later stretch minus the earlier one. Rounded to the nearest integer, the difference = -5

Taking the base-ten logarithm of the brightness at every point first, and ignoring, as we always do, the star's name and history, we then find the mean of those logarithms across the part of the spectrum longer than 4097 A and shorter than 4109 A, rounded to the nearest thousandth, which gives 0.316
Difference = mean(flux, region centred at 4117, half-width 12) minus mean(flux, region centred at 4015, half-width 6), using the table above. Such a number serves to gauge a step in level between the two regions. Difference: -0.10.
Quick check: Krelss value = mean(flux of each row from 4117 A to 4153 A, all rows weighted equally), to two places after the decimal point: 2.27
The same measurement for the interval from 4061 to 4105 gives 2.24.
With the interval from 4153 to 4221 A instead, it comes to 2.28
